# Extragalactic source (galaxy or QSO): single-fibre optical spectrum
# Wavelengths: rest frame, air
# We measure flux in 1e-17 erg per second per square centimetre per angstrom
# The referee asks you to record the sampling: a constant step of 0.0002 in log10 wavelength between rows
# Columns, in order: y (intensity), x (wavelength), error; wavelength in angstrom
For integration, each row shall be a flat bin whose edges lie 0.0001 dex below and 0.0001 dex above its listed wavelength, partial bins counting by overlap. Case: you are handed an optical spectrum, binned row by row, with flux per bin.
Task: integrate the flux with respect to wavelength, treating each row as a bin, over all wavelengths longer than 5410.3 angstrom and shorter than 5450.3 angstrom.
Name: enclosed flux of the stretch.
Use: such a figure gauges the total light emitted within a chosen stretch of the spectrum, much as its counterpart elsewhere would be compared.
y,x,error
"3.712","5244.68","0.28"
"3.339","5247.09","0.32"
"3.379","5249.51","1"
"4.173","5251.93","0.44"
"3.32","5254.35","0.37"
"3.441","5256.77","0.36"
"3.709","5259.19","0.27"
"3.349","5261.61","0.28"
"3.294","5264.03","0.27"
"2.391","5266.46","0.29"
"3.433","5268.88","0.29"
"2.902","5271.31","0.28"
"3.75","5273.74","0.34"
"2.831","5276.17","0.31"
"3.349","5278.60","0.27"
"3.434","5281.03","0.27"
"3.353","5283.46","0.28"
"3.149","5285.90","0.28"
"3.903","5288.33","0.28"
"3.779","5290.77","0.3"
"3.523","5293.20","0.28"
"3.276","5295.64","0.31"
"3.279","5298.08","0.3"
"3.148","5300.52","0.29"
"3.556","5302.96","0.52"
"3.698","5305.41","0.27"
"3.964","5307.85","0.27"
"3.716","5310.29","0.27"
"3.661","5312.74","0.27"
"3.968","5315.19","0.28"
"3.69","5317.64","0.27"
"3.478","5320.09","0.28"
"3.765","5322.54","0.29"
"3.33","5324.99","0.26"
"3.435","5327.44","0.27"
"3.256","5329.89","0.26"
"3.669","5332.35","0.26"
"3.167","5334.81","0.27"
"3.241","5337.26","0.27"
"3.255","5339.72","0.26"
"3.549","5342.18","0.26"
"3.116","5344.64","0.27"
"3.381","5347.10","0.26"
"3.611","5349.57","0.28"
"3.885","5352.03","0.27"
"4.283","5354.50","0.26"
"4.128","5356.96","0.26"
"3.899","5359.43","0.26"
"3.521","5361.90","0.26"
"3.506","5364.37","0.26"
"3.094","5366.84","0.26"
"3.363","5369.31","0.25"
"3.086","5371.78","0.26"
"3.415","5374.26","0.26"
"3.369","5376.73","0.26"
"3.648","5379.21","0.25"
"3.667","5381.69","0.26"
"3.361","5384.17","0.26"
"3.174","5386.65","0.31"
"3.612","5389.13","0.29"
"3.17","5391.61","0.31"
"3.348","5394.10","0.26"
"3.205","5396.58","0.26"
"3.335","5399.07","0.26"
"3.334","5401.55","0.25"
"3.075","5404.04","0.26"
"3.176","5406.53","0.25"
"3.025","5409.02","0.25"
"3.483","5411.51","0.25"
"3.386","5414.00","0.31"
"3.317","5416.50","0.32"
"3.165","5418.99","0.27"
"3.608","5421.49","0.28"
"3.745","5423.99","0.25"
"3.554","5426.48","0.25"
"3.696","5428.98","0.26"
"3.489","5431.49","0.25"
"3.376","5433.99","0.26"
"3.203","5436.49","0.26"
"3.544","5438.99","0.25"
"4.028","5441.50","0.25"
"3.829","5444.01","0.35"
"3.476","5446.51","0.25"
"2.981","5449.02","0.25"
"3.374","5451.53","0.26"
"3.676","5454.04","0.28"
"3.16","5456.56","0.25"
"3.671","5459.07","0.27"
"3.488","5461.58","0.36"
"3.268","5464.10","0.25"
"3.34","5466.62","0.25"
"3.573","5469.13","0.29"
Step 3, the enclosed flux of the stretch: 140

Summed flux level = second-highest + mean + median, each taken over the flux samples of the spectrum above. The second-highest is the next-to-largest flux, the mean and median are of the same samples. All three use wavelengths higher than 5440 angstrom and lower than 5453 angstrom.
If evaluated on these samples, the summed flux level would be 10.8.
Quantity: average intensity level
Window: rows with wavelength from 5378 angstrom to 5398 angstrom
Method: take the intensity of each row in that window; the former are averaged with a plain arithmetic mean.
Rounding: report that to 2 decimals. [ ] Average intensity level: 3.40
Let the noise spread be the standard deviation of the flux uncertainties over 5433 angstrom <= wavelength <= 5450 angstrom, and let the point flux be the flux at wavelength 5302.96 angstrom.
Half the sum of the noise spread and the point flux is 1.80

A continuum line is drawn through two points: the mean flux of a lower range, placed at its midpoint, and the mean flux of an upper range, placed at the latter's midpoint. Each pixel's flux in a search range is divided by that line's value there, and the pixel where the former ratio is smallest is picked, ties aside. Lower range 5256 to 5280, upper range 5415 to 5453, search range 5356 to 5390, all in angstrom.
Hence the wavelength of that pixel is 5371.78 angstrom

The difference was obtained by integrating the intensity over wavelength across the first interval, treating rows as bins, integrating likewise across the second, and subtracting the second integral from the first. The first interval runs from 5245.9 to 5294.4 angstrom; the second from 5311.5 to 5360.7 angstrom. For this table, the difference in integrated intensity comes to -12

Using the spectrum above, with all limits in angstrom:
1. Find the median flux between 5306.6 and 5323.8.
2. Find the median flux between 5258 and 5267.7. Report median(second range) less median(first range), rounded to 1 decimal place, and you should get -0.4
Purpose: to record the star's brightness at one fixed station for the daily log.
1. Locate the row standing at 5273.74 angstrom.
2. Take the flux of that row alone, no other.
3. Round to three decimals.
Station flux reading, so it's 3.750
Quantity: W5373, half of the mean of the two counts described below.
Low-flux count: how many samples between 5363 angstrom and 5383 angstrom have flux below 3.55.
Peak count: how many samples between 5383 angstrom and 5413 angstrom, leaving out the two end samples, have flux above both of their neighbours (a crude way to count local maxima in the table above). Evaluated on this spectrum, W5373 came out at 2.5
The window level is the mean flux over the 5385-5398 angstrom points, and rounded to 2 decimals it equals 3.30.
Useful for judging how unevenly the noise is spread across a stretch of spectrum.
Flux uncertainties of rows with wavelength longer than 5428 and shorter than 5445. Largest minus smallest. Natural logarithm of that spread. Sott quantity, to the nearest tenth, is -2.3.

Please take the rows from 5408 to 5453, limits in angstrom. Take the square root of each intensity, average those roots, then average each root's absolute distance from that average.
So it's 0.056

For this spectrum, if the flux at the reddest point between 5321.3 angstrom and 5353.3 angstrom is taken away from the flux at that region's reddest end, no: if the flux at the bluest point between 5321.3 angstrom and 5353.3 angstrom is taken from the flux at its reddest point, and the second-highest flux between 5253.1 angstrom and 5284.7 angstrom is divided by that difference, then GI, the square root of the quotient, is 5.56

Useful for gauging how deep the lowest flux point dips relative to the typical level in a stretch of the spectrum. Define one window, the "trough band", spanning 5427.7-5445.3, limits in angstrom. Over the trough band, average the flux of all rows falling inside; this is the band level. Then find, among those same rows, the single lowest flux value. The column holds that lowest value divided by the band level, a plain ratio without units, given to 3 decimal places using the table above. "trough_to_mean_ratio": 0.891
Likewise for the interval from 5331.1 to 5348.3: 0.933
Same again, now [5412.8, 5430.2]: 0.905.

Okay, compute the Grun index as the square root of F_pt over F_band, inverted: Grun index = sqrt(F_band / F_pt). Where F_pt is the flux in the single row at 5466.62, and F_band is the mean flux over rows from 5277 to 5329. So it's 1.03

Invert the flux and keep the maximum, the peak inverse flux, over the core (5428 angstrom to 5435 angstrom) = 0.30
